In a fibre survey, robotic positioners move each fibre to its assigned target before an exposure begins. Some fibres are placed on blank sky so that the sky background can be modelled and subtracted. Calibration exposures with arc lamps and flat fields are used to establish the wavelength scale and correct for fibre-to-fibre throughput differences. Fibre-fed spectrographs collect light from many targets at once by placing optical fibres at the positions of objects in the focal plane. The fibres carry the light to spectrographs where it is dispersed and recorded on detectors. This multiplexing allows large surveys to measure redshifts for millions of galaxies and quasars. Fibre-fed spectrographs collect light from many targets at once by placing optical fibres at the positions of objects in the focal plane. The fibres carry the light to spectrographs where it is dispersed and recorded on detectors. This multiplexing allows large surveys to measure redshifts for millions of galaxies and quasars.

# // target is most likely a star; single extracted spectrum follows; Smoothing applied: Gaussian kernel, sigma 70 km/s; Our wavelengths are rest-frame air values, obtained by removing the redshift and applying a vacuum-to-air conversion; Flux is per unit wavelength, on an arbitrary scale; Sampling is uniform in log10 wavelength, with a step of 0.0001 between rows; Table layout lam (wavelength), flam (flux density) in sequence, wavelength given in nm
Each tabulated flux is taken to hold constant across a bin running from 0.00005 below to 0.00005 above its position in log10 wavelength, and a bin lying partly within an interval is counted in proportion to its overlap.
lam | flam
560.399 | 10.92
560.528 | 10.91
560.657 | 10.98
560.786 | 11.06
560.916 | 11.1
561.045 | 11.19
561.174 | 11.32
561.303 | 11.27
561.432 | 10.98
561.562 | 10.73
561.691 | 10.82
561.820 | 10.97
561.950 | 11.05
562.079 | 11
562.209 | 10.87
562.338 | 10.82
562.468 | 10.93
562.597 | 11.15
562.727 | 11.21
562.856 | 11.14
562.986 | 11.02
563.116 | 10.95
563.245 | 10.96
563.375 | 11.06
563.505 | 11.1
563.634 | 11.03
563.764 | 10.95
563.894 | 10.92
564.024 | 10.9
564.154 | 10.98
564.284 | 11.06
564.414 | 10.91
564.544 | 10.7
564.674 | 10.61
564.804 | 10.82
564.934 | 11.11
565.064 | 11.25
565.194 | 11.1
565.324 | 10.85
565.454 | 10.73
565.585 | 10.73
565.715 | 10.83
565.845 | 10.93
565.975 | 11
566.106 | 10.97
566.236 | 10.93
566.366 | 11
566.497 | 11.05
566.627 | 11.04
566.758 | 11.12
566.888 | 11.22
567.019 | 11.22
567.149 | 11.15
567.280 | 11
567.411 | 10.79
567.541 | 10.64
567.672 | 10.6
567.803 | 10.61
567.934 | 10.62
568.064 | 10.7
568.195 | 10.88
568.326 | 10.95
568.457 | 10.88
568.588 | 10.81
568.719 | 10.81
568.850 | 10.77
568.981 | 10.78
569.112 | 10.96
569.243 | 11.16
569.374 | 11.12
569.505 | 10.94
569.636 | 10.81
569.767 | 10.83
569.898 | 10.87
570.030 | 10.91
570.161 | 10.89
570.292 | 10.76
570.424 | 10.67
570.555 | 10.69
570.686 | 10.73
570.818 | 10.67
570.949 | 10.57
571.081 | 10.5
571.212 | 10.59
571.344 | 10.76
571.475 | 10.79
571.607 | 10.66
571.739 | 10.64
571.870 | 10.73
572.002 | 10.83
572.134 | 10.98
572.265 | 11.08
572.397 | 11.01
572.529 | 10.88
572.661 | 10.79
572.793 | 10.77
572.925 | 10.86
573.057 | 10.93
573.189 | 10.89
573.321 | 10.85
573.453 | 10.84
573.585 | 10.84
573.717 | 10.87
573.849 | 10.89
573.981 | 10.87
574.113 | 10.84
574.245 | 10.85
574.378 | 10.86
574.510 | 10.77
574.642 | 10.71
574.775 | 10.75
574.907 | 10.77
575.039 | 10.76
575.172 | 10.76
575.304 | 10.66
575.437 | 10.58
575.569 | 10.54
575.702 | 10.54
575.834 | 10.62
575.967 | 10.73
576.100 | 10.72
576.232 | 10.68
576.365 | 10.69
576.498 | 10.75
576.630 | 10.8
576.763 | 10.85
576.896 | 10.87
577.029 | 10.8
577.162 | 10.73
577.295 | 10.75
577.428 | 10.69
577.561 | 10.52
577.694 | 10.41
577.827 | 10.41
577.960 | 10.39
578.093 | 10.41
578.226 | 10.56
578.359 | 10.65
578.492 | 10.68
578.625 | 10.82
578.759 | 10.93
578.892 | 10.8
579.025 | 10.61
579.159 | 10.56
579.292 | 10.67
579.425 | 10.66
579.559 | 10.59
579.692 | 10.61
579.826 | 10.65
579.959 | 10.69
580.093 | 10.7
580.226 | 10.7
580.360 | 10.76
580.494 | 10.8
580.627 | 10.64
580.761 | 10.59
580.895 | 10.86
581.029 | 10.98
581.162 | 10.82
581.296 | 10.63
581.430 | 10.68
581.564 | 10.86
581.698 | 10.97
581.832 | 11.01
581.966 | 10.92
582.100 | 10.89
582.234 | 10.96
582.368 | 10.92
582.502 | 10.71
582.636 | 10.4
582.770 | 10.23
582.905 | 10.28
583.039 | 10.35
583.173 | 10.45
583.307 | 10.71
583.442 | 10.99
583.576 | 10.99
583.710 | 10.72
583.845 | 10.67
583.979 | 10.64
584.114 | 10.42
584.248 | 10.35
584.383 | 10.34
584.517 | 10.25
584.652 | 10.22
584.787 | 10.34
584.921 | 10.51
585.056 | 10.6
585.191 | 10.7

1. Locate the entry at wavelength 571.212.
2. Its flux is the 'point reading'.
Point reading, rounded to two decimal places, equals 10.59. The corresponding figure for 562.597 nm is 11.15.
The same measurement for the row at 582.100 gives 10.89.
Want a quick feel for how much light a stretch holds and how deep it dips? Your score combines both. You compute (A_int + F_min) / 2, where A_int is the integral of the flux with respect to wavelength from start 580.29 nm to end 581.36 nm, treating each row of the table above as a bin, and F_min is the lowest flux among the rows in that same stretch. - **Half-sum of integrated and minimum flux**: 11.05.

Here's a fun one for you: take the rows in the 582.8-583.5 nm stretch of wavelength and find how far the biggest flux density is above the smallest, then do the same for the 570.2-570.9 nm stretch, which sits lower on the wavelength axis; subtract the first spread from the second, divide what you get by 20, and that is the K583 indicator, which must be -0.031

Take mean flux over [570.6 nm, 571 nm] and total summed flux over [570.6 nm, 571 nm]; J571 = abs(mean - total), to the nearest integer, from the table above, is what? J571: 21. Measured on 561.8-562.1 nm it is 22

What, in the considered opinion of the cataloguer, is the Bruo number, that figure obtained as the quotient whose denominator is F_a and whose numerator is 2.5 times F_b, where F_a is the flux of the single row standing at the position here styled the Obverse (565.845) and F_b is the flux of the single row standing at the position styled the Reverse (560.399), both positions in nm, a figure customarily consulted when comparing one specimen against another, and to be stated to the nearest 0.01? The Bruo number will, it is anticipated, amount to 2.50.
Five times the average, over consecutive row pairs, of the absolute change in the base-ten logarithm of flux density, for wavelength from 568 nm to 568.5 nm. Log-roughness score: 0.021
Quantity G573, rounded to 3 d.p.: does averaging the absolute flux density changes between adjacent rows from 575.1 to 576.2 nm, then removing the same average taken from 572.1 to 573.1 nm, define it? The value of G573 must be -0.021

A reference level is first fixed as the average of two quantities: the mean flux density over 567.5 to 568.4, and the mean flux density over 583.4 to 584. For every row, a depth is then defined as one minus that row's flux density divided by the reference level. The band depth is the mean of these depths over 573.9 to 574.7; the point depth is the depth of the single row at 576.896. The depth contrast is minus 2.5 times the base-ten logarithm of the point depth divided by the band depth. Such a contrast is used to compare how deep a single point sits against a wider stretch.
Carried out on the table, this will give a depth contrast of -0.7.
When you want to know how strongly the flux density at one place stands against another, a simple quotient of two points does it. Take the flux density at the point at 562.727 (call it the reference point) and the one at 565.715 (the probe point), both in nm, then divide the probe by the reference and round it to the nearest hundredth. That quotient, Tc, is 0.97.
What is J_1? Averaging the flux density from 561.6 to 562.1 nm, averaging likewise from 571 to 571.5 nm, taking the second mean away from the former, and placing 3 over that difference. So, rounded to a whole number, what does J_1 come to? 10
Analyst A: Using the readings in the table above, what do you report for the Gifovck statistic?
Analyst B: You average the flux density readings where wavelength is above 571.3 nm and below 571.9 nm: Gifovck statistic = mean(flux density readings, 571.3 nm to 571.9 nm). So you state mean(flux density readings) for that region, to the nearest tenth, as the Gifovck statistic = 10.7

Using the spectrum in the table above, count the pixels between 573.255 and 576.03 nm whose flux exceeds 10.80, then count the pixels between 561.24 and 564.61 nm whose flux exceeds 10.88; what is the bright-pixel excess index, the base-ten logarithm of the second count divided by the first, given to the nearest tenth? 0.4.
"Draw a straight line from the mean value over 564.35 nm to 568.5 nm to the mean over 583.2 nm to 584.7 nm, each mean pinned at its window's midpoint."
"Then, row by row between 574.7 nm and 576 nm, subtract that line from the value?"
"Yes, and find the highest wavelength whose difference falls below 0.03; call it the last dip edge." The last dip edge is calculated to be 575.967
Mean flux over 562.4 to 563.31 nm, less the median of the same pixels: 0.03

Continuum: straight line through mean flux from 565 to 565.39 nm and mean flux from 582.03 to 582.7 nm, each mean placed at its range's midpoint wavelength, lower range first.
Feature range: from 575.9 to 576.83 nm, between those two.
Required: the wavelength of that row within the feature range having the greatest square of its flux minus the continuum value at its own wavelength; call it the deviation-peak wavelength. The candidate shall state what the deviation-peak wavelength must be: 576.232 nm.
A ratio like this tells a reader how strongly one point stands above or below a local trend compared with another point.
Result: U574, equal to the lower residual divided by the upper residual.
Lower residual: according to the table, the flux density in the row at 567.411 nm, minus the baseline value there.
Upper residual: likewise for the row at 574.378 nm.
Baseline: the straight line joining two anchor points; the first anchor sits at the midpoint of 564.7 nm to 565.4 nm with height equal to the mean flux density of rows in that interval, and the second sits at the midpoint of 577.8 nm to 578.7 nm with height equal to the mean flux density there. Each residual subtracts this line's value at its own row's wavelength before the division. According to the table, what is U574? -0.9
